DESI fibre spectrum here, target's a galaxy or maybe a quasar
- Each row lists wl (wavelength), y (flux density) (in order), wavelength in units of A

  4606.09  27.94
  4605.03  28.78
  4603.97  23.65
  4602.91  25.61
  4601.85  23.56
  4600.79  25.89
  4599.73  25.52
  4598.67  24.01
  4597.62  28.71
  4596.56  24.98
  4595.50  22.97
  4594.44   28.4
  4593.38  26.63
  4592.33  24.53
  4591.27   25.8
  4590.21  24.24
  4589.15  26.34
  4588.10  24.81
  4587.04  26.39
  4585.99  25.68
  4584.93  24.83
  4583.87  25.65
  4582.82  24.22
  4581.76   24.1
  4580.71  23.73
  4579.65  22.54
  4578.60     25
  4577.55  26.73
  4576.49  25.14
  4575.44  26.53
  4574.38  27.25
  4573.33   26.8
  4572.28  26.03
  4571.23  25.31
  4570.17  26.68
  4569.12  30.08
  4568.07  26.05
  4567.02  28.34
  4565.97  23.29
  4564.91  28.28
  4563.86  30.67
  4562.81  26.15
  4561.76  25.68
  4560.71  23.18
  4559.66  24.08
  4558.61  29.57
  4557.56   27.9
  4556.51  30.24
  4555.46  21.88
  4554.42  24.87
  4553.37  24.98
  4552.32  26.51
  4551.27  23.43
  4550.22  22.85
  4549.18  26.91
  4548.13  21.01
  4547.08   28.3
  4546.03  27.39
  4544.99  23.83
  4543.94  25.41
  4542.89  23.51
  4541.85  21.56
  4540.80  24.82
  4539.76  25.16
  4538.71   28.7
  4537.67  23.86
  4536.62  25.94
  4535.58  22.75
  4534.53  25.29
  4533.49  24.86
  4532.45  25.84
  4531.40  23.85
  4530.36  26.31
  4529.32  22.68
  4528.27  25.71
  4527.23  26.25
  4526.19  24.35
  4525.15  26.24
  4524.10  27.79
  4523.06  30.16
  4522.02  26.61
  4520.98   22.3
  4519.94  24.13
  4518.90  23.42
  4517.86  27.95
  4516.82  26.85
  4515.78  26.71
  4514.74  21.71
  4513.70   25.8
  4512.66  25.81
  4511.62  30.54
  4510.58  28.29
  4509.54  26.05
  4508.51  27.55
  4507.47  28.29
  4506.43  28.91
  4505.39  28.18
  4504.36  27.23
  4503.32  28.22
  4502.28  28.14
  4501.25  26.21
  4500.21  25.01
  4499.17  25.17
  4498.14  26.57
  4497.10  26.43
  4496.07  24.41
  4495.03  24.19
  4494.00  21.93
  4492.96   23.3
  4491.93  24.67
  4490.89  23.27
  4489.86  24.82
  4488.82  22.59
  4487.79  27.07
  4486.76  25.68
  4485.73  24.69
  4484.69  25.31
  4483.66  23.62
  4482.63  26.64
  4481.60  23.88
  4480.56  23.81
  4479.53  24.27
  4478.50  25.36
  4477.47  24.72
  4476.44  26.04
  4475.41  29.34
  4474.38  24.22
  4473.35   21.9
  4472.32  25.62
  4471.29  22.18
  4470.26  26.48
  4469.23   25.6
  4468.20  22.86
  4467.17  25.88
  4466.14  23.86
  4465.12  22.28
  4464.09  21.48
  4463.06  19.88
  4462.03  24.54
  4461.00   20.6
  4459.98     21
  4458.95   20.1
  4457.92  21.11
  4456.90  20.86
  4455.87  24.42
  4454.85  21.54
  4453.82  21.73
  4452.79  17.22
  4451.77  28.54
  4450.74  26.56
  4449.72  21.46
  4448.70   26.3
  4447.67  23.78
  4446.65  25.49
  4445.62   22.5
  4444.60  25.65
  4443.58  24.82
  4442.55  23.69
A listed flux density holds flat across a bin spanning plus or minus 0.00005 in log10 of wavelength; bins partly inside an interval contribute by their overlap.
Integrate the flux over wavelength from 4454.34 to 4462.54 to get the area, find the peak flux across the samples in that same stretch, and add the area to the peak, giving 203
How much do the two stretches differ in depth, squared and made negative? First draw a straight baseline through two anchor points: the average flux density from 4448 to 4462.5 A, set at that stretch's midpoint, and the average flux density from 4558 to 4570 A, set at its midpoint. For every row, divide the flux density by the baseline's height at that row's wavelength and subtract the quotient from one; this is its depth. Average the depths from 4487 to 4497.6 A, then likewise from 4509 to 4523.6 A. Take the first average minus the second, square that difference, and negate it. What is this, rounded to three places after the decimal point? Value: -0.001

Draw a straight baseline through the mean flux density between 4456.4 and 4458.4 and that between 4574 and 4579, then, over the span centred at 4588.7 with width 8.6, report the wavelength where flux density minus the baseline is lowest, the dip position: 4590.21 A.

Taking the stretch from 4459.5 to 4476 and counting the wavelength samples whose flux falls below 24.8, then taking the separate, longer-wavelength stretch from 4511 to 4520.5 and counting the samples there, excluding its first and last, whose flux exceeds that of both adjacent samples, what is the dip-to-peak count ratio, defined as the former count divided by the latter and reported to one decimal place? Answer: 11.0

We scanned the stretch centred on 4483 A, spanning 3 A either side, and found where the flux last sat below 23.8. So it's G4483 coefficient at 4483.66 A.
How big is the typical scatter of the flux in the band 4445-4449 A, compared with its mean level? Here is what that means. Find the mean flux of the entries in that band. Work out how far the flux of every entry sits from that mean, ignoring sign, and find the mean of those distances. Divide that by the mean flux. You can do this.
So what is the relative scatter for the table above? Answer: 0.056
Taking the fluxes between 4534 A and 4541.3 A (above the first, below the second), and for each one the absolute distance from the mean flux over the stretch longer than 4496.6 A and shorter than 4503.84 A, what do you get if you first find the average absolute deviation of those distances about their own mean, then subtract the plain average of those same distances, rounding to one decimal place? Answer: -1.1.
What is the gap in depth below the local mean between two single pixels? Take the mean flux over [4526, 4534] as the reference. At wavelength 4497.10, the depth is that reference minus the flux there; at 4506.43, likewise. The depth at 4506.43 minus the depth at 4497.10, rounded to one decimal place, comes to -2.5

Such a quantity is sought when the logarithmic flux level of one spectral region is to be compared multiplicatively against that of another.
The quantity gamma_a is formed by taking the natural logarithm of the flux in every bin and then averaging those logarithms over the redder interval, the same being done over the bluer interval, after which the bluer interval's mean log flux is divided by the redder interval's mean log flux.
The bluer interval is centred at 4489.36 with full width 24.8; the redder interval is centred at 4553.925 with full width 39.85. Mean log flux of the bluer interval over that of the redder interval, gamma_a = 0.989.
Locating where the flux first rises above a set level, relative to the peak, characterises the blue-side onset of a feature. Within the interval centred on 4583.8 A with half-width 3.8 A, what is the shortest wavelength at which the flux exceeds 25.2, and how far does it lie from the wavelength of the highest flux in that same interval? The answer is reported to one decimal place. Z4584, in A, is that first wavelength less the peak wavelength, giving -3.2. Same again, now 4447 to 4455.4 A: -3.1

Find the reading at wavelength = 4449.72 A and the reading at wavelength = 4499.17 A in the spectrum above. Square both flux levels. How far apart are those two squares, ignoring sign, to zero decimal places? 173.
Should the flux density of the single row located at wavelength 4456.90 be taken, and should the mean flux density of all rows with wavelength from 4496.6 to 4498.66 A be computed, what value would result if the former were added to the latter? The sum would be 47.4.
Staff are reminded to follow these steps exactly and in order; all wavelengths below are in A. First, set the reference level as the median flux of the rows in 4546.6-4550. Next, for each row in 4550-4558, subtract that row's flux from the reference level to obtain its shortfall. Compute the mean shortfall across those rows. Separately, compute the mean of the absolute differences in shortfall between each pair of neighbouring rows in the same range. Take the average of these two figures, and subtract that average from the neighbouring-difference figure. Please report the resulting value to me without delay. 0.6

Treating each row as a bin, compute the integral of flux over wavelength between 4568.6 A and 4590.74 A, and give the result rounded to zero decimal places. 567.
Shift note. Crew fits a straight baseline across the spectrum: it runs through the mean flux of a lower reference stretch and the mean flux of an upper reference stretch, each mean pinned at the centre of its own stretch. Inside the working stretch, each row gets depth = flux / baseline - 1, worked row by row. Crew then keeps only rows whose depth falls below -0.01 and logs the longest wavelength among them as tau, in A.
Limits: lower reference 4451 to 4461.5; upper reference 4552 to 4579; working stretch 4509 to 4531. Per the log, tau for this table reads 4529.32 A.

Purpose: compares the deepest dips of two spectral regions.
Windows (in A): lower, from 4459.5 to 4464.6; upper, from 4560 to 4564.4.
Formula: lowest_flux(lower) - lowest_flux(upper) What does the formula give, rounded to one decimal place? -3.3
